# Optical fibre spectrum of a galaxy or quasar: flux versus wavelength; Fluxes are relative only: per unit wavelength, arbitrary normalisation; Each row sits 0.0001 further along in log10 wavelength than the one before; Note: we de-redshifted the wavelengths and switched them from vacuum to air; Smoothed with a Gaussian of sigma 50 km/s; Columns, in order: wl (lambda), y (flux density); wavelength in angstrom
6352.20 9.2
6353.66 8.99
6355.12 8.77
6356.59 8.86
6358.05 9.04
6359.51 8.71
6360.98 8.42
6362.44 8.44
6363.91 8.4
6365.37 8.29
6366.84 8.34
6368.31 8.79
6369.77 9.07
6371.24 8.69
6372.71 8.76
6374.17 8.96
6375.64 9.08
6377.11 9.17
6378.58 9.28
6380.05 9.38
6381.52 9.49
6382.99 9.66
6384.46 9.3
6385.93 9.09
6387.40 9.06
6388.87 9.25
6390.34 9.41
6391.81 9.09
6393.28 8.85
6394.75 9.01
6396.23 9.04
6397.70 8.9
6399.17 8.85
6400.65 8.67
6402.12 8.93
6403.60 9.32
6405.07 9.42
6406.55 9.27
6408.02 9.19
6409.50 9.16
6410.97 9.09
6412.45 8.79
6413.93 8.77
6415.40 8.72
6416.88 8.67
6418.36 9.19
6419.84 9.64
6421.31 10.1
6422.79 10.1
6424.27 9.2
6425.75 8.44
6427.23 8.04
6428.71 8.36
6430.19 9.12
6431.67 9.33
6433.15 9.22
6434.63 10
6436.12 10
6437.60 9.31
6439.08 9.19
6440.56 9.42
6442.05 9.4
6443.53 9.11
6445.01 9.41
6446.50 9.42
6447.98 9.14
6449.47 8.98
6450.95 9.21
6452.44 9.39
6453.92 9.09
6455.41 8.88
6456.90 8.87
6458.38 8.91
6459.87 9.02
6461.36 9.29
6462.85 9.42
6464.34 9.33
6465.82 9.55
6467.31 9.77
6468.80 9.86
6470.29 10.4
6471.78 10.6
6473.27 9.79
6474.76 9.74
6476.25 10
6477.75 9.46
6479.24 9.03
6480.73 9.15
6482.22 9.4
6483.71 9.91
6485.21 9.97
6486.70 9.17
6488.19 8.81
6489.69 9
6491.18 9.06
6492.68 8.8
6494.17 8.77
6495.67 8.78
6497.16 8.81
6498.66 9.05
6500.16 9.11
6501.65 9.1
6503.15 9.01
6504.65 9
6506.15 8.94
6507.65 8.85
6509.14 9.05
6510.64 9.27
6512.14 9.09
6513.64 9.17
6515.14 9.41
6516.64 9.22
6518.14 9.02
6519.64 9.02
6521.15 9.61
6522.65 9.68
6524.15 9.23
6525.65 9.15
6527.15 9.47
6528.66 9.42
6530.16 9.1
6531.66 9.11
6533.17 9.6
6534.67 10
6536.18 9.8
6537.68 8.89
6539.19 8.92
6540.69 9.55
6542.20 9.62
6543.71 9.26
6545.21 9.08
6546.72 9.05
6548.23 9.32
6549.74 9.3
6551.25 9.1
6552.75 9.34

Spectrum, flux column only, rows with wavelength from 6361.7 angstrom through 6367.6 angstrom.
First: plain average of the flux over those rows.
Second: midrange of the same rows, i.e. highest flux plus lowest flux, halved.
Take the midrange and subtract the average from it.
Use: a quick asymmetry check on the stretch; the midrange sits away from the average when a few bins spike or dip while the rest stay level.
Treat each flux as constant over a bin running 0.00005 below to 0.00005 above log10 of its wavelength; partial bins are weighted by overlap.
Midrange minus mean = 0.00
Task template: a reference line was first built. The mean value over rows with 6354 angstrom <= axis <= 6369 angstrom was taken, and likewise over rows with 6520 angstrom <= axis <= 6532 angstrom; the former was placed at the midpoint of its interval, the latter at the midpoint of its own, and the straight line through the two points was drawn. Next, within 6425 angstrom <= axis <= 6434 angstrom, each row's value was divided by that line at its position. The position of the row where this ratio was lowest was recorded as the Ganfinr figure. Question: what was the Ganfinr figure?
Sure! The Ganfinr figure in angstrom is 6427.23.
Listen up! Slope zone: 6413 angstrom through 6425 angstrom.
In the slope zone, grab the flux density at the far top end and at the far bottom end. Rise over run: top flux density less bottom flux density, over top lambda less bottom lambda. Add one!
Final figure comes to 1.04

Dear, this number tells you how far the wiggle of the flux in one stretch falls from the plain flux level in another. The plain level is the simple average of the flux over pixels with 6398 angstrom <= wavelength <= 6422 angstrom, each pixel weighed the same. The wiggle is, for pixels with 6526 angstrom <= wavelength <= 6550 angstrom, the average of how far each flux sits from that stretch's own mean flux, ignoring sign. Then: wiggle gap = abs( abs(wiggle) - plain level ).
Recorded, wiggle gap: 8.85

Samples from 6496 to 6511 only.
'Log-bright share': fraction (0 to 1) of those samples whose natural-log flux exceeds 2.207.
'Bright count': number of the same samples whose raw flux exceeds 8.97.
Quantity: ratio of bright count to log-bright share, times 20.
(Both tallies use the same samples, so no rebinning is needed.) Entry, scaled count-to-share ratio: 467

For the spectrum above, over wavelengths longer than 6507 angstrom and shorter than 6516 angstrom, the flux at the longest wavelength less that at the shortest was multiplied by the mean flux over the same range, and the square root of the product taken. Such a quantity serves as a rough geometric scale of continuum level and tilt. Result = 2.3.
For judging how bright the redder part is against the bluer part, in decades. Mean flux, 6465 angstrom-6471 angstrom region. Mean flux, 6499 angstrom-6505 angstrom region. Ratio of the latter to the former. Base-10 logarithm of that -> -0.04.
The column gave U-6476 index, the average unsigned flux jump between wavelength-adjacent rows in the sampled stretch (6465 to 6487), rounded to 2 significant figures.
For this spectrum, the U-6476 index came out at 0.35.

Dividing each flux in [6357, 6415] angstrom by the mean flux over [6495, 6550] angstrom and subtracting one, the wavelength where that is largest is 6382.99 angstrom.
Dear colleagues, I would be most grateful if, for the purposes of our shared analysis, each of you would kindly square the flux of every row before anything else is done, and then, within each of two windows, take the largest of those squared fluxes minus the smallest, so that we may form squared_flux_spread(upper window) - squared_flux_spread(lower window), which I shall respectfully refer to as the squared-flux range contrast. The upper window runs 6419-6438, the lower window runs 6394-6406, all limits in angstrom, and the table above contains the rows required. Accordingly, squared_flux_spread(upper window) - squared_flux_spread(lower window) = 24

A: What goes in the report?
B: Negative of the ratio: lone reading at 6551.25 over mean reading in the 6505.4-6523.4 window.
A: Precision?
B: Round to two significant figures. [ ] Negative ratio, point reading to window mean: -0.99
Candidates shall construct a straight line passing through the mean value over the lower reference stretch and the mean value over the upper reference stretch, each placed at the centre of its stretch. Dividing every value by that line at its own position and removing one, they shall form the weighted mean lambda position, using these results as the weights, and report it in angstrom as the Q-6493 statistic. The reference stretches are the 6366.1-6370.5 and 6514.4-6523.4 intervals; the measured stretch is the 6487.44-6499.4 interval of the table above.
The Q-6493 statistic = 6493.6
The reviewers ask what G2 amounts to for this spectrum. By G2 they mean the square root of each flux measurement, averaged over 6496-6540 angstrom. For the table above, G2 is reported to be 3.03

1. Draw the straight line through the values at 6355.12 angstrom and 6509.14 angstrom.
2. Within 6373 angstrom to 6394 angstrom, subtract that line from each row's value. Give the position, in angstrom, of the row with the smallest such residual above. 6393.28 angstrom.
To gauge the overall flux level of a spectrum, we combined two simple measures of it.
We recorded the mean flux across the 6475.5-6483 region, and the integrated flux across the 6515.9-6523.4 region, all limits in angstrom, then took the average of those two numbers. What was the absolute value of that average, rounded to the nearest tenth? 39.6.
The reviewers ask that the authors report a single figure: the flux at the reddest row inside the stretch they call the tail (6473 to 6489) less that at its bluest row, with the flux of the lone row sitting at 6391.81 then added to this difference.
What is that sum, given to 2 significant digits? 8.1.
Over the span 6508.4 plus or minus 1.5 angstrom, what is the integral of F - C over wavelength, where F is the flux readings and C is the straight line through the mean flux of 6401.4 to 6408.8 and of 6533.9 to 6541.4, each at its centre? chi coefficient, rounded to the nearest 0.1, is -1.3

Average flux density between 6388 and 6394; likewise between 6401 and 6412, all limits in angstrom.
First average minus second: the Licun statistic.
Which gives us 0.0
